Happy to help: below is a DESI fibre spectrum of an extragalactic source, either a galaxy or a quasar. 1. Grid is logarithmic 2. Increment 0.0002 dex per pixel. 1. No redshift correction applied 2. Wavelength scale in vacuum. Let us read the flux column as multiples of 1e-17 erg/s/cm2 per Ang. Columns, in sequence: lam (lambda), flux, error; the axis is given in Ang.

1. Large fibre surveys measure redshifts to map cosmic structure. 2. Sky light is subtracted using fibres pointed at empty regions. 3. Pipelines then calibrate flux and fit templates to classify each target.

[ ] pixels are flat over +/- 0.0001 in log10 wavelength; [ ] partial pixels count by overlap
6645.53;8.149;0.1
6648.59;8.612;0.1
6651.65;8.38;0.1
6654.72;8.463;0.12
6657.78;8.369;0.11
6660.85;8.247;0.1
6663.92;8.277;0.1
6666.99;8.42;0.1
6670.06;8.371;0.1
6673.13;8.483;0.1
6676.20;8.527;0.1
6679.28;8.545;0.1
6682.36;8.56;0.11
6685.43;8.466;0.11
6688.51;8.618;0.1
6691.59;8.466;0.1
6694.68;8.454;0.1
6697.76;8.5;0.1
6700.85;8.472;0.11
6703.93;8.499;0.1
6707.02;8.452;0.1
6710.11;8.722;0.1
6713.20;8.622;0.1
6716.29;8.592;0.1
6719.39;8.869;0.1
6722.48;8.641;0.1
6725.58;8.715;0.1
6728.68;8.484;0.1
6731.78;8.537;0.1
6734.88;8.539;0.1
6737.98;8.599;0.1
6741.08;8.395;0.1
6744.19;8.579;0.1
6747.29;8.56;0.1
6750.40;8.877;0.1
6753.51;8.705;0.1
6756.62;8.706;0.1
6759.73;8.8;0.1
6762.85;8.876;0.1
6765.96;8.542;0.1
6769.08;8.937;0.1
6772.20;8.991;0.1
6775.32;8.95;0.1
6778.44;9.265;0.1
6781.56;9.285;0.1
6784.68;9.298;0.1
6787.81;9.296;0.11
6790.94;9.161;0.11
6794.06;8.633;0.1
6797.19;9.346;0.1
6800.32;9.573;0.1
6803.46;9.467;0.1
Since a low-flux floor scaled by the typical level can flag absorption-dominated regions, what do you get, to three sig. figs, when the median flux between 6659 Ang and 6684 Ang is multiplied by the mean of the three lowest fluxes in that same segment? 70.1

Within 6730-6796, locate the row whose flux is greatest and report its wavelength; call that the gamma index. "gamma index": 6784.68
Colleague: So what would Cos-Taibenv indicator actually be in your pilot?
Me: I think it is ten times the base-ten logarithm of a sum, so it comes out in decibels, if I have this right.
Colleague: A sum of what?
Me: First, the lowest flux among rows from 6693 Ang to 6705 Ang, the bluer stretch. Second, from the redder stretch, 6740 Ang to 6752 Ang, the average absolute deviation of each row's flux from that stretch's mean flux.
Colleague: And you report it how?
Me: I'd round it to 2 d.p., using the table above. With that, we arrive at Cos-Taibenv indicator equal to 9.34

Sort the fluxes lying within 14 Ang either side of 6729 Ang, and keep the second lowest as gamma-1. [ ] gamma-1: 8.484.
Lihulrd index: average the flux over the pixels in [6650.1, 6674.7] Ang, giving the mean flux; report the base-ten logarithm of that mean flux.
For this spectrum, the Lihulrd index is 0.923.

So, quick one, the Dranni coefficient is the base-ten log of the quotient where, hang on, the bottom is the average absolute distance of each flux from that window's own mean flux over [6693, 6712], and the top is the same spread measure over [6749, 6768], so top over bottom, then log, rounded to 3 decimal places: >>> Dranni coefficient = 0.164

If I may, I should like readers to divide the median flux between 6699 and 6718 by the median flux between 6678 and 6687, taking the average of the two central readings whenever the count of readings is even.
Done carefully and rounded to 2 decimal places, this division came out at 1.00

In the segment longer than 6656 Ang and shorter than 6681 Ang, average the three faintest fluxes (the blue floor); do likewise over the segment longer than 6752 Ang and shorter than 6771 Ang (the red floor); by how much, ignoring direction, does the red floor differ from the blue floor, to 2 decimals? 0.35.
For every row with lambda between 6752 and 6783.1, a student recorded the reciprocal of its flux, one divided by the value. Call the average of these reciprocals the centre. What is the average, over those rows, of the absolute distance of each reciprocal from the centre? 0.0023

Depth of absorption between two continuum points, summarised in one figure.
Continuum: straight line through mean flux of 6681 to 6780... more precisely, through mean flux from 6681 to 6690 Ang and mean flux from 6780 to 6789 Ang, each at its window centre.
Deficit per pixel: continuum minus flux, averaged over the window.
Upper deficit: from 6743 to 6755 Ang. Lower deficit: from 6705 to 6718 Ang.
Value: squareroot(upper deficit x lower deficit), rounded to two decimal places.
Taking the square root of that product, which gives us 0.23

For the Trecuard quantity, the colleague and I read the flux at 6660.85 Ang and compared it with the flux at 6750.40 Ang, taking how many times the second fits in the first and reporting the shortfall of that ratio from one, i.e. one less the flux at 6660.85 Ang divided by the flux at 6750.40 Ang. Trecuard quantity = 0.07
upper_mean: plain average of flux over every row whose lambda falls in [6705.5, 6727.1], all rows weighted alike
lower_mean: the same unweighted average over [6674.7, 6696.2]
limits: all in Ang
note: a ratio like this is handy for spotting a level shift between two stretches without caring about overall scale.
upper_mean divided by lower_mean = 1.02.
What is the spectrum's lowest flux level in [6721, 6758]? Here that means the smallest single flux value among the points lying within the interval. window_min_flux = 8.395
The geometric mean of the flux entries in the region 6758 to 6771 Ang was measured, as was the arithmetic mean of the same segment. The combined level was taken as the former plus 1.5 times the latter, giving 22.0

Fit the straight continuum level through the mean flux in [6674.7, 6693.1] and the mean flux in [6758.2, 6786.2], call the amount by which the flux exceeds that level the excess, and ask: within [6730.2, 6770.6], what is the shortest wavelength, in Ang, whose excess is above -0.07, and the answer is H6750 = 6750.40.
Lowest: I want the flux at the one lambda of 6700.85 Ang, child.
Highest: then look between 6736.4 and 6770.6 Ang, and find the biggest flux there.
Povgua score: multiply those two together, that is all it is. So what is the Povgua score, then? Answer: 75.7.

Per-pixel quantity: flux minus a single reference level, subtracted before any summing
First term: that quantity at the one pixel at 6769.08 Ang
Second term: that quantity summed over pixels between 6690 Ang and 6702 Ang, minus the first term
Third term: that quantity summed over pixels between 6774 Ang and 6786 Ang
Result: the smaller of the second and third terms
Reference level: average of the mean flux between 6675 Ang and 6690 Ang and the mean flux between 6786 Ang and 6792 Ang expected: -1.70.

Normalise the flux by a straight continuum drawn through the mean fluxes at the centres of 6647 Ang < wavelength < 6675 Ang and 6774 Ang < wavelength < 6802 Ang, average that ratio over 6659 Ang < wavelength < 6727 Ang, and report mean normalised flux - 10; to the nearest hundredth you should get -9.01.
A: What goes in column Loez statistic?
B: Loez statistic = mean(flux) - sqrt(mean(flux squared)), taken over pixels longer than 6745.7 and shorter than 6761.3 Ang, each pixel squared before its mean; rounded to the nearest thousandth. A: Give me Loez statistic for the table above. -0.001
